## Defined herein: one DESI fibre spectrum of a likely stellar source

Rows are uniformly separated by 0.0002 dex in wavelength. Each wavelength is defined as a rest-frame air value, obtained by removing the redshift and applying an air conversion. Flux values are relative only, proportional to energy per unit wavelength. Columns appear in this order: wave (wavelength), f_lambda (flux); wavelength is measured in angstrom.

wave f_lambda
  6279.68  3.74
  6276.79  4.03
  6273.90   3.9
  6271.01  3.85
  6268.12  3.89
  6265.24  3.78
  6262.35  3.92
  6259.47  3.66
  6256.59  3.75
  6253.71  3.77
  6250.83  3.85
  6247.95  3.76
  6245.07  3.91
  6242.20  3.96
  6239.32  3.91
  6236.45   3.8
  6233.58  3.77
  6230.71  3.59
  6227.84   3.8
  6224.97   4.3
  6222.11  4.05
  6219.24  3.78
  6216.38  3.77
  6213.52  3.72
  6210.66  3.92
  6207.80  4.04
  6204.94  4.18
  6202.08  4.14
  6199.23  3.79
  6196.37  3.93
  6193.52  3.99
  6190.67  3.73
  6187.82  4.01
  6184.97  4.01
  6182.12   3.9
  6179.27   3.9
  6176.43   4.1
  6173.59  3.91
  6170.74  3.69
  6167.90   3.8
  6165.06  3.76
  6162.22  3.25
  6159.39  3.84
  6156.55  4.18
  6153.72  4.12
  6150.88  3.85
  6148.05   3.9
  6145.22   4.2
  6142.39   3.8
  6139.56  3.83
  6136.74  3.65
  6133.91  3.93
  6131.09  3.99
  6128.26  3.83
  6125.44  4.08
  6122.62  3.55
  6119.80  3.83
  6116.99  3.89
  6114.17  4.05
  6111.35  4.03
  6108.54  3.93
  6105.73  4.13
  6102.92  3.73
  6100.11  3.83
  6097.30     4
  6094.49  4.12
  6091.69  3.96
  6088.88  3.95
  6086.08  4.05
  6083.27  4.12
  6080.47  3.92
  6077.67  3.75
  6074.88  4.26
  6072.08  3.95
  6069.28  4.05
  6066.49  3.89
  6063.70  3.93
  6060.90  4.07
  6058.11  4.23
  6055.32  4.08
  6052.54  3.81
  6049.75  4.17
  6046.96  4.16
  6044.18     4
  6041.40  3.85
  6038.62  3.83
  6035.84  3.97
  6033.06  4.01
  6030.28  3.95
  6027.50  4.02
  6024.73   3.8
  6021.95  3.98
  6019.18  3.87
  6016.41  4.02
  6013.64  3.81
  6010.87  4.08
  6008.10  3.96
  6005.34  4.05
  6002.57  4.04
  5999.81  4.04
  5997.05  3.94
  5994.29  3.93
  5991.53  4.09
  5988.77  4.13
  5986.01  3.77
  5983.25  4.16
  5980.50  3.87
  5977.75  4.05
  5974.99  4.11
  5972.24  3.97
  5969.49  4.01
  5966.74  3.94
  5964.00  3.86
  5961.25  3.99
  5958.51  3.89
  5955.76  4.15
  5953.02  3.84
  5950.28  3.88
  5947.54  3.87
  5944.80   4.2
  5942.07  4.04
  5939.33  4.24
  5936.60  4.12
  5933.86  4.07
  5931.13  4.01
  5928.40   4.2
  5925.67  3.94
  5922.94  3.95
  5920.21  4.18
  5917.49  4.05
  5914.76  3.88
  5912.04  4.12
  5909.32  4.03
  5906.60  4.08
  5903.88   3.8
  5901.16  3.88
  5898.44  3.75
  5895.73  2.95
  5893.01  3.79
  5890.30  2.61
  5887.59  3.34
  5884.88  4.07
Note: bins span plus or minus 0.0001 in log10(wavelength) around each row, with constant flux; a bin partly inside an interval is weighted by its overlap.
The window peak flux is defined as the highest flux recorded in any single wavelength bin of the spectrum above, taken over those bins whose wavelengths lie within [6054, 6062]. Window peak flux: 4.23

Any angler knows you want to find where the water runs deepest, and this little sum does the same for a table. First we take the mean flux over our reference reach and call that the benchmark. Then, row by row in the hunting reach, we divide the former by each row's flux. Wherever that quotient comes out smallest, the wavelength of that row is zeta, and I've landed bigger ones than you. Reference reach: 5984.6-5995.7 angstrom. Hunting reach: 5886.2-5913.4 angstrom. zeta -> 5912.04 angstrom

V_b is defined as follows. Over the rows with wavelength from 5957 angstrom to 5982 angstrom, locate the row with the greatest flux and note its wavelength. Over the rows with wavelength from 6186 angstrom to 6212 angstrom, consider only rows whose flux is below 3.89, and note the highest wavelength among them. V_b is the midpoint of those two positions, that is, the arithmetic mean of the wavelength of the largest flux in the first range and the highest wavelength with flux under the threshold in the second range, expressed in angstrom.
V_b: 6087.1 angstrom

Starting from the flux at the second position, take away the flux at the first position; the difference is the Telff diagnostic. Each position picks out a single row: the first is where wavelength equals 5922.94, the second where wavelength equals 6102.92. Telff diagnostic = -0.22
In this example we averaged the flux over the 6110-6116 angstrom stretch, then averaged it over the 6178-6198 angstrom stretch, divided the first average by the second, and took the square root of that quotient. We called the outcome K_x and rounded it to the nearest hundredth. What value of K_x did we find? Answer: 1.01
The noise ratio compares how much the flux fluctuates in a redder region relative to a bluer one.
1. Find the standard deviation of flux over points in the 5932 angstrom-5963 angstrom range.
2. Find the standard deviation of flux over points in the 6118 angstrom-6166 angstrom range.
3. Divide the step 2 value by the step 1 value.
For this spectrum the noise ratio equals 1.7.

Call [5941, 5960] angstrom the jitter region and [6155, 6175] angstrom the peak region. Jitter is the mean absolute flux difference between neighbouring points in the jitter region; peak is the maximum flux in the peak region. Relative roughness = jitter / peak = 0.044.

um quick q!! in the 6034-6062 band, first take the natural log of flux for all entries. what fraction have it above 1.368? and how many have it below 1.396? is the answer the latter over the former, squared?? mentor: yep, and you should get 51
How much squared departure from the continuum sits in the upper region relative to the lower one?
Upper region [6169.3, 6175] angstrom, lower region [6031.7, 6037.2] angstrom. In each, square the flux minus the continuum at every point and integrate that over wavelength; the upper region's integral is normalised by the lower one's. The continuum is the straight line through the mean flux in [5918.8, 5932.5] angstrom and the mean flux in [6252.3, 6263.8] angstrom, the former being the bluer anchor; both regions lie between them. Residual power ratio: 15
